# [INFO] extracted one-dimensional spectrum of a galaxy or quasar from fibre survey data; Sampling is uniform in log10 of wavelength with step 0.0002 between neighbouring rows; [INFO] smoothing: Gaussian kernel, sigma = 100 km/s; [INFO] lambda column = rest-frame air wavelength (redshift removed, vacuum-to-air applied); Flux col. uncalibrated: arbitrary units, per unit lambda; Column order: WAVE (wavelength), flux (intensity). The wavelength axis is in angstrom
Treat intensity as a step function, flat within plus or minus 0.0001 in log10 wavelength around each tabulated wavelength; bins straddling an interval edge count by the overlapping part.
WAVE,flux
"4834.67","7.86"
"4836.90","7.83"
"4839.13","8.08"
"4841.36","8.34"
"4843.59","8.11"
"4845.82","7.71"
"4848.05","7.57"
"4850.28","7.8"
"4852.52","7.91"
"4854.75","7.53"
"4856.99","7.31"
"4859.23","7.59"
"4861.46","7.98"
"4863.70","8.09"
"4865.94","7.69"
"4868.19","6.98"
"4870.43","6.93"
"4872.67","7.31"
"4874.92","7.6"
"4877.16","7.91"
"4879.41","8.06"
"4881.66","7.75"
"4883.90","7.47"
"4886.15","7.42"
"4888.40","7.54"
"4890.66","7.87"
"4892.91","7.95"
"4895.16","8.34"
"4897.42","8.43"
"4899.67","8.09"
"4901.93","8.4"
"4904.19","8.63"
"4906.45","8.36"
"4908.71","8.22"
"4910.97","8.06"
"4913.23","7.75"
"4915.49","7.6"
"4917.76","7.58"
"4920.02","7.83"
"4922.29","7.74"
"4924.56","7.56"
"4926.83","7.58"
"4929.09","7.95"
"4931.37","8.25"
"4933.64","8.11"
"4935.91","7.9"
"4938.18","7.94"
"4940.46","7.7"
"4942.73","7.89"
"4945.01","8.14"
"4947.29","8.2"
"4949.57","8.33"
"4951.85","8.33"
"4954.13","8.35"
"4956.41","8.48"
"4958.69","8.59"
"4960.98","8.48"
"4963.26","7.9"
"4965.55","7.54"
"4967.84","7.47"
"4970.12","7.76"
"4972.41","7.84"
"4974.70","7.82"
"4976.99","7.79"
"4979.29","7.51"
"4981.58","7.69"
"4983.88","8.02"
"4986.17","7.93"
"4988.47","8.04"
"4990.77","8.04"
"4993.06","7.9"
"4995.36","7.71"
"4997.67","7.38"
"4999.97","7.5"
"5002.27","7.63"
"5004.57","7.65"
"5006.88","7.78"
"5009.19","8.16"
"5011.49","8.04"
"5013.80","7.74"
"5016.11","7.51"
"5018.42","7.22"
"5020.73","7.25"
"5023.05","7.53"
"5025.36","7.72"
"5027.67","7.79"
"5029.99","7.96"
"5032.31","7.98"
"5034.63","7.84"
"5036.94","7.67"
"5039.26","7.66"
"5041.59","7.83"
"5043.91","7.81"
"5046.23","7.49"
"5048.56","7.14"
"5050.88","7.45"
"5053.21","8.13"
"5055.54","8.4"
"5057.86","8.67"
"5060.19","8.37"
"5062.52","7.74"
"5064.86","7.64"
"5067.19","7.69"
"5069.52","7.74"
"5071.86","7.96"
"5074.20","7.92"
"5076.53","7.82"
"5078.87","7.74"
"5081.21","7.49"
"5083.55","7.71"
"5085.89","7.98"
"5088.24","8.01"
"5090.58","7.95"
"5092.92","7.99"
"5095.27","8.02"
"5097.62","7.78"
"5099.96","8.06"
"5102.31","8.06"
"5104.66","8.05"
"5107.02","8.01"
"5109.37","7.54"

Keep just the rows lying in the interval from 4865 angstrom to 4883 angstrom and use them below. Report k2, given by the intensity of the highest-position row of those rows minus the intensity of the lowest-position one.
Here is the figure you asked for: 0.06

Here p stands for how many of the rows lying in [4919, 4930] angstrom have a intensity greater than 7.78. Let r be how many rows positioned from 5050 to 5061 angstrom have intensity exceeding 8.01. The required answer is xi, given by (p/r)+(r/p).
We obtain 2.50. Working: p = 2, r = 4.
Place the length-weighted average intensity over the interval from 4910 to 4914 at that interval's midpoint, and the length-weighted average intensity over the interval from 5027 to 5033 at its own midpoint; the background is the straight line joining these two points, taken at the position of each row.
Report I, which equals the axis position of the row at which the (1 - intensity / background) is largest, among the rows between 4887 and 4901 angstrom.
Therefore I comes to 4888.40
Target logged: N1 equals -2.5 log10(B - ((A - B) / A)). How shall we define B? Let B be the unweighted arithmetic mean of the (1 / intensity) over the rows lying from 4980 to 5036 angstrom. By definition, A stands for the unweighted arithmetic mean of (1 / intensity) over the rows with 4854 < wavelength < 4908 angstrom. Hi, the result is 2.2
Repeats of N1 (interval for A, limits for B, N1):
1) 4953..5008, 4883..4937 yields 2.3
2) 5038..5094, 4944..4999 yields 2.4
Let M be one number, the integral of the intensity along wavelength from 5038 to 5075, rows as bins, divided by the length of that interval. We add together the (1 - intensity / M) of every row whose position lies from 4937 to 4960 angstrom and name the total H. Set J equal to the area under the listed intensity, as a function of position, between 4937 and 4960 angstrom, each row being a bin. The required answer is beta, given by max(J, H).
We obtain 189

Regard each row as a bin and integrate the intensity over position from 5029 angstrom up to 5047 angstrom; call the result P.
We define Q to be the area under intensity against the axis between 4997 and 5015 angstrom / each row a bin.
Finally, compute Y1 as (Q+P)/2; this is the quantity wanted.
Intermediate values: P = 140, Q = 139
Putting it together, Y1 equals 139.8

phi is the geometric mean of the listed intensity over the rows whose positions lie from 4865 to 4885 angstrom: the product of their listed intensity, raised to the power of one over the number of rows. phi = 7.51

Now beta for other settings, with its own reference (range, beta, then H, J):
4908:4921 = 102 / 0.01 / 102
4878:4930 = 412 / -0.21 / 412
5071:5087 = 125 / 0.04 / 125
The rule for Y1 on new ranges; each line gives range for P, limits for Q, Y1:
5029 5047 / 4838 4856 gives 141.0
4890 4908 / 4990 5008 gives 143.7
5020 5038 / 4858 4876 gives 137.2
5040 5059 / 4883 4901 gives 145.8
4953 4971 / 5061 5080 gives 146.7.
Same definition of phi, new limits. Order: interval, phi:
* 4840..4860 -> 7.76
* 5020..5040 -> 7.71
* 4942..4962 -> 8.31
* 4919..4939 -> 7.87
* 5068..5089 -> 7.82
